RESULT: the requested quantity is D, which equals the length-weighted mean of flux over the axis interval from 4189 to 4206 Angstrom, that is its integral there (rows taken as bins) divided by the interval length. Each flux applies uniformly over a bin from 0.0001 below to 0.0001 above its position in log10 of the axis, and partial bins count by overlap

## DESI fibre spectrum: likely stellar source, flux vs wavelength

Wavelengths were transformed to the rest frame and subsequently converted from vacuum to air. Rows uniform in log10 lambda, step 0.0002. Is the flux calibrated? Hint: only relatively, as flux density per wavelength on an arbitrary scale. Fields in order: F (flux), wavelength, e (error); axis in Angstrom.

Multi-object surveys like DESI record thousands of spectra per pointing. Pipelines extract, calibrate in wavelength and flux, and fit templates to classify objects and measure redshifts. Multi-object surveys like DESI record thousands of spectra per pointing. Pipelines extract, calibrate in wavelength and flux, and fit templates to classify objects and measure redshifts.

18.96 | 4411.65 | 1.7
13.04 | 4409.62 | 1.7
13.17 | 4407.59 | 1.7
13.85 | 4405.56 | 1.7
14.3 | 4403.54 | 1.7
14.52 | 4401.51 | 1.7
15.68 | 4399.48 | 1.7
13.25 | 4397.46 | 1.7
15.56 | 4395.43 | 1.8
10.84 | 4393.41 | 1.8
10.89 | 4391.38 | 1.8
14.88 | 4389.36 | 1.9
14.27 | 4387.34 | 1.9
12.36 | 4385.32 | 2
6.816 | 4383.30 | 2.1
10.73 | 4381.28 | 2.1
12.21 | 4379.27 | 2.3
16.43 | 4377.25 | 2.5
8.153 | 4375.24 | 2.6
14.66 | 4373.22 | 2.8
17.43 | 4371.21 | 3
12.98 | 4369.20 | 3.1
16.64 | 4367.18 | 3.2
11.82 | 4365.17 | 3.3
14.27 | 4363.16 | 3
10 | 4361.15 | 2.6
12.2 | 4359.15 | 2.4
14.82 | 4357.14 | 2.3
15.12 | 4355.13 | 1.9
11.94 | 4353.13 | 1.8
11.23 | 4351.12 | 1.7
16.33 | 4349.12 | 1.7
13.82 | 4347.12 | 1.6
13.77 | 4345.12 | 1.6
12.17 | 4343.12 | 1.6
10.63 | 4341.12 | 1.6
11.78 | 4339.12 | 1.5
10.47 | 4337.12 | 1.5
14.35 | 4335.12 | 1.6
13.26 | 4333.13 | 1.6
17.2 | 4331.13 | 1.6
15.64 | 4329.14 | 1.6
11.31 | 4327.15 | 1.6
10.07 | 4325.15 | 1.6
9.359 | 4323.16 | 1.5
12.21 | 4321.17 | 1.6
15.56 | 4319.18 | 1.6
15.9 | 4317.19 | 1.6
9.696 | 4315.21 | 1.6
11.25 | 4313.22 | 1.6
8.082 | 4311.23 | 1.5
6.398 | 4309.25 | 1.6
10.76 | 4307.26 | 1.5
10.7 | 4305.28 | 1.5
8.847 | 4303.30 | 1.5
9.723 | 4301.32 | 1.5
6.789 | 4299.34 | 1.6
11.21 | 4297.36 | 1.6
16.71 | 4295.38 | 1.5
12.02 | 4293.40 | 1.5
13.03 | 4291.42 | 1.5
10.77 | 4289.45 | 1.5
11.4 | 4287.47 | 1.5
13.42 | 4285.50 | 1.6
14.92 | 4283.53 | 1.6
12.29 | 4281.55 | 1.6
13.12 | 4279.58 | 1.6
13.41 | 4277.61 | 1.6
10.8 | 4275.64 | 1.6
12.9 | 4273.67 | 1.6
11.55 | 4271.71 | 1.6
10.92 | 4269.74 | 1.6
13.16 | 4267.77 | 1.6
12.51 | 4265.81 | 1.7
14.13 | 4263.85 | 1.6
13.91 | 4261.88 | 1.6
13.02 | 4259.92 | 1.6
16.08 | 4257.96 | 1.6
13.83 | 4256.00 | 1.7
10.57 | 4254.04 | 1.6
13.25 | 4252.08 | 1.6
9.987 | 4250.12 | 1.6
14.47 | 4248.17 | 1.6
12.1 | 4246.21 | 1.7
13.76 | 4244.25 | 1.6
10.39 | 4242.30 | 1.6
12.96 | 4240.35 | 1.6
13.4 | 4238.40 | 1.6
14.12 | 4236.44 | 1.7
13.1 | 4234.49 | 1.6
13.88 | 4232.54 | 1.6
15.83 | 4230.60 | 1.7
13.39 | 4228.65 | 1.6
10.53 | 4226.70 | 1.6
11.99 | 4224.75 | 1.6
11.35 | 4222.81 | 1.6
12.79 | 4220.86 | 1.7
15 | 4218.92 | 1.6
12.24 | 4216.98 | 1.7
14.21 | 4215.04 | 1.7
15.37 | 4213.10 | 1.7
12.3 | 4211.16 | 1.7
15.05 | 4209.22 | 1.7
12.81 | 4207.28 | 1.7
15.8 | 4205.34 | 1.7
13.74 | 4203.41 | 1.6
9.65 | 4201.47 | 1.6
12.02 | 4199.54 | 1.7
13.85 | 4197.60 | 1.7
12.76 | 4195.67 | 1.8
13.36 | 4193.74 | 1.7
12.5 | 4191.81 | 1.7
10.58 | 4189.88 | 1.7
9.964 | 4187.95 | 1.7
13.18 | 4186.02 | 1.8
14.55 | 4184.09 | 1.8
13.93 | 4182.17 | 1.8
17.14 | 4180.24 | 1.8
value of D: 12.7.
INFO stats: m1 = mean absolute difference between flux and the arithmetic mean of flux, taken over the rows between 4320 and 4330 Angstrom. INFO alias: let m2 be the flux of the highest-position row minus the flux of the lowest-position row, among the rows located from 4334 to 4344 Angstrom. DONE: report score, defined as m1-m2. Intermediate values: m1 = 1.8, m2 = -2.2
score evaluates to 4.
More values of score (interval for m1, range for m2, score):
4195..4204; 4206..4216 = 0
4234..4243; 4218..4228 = 5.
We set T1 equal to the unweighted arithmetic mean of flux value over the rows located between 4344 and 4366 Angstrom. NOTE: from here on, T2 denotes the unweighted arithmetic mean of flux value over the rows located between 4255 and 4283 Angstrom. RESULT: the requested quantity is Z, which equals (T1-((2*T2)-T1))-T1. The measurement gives -12.7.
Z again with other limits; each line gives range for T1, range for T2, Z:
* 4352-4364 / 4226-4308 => -11.9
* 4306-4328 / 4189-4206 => -14.4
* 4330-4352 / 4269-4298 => -11.9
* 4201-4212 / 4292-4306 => -8.5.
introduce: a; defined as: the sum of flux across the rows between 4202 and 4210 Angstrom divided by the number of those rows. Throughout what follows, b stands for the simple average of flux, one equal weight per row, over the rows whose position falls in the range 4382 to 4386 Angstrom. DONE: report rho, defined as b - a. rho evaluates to -4.8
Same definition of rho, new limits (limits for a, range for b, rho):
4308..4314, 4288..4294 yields 3.4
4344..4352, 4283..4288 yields -0.5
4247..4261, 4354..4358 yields 1.9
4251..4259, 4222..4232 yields -0.8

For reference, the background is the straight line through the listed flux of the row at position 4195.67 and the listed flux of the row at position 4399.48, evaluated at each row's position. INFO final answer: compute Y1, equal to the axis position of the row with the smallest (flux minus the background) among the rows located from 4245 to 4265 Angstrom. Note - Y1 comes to 4250.12 Angstrom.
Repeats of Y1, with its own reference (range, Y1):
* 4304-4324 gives 4309.25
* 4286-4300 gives 4299.34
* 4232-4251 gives 4250.12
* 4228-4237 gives 4234.49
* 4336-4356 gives 4337.12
